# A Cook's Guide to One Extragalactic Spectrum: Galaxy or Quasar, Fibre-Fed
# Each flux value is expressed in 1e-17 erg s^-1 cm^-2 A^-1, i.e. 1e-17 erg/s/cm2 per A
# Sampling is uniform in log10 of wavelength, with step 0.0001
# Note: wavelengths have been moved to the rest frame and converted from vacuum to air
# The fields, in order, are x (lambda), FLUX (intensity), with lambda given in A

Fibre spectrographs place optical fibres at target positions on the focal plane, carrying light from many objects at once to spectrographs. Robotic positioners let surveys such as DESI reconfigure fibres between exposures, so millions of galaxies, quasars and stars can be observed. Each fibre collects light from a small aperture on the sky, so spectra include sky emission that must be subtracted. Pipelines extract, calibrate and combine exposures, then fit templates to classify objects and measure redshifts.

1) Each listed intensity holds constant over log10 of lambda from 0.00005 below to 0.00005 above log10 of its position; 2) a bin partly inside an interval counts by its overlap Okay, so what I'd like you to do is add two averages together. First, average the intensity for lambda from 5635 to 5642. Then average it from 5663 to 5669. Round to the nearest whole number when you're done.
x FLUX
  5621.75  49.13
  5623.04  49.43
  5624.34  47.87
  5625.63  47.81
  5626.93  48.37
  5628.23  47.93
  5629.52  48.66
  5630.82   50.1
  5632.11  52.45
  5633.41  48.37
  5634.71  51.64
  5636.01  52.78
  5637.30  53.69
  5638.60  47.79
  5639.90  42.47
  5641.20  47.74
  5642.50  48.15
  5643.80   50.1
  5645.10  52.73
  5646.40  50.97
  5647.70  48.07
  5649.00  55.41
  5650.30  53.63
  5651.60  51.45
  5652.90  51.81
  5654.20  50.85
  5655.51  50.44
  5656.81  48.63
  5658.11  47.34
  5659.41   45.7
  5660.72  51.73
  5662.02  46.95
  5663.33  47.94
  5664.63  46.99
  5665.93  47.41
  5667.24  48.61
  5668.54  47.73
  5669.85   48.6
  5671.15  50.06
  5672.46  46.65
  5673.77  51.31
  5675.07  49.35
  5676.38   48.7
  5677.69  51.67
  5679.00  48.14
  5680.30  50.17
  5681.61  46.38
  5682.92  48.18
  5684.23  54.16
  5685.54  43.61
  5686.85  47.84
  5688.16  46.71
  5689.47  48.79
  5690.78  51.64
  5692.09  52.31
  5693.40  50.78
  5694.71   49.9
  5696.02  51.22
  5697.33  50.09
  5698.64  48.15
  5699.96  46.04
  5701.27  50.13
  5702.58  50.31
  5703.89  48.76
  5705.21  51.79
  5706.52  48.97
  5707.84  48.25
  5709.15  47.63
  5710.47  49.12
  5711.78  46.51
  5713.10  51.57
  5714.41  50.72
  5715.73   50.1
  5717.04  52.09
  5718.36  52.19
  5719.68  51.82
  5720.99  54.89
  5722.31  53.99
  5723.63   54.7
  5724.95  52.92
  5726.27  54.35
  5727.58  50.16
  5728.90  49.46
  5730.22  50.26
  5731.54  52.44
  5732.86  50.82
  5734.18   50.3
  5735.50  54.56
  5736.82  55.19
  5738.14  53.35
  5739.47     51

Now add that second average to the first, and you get 97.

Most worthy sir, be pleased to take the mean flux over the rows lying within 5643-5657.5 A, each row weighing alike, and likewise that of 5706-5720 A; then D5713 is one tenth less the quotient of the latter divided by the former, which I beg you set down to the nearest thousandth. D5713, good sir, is -0.873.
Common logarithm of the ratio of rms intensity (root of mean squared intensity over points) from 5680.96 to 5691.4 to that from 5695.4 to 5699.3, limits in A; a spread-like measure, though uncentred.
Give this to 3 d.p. -0.012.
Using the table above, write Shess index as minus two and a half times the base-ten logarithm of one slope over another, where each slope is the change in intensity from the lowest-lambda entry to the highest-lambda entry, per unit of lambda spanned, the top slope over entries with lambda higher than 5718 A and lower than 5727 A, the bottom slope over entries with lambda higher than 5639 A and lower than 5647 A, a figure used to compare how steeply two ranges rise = 1.7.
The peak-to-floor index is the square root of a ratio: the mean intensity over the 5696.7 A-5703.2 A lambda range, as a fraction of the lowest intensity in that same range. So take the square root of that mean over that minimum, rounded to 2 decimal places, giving 1.03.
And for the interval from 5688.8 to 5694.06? 1.02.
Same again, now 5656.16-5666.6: 1.02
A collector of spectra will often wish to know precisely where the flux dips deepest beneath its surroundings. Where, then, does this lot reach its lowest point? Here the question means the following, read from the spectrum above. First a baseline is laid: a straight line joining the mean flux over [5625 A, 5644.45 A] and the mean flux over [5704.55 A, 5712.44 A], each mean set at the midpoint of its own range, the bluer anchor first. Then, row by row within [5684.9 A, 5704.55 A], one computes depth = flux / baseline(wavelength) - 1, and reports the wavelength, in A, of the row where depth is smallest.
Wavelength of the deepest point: 5685.54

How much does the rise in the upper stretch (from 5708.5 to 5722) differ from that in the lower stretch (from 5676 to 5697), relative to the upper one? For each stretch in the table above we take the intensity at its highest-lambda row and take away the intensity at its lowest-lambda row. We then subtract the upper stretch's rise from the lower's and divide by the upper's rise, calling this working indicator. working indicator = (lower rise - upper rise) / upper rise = -0.7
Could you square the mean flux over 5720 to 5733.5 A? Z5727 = 2746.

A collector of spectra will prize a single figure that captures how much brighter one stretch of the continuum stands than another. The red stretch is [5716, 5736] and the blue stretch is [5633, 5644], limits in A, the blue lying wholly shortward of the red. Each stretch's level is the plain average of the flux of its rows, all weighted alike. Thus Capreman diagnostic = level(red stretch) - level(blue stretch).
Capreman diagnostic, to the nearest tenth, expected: 3.1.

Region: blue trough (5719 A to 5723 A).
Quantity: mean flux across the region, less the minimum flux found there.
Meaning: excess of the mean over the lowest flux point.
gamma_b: 1.7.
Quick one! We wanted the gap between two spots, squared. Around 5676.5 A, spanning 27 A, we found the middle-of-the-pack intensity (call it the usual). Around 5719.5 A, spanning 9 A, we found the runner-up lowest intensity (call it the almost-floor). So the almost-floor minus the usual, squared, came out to 13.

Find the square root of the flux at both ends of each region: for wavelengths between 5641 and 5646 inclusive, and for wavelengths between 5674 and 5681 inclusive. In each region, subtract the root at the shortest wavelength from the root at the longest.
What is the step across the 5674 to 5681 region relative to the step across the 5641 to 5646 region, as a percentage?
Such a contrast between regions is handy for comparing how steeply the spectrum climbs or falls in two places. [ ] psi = 17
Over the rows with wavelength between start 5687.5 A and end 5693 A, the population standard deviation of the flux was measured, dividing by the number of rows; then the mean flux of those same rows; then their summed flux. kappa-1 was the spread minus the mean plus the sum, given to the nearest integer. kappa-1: 152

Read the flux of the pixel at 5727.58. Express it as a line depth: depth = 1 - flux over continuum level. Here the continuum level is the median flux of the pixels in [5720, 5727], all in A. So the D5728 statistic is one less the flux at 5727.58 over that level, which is 0.08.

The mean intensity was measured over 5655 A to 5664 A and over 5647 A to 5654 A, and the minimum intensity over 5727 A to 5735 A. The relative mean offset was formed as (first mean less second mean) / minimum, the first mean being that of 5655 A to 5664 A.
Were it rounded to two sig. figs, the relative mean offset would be -0.074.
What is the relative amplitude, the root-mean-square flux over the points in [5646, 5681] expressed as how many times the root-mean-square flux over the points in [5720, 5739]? 0.94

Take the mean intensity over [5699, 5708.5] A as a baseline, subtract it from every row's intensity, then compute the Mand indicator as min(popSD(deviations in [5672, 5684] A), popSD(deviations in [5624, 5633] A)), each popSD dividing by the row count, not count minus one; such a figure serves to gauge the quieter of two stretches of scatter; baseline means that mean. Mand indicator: 1.6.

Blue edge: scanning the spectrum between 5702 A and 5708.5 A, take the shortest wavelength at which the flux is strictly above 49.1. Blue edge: 5702.58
